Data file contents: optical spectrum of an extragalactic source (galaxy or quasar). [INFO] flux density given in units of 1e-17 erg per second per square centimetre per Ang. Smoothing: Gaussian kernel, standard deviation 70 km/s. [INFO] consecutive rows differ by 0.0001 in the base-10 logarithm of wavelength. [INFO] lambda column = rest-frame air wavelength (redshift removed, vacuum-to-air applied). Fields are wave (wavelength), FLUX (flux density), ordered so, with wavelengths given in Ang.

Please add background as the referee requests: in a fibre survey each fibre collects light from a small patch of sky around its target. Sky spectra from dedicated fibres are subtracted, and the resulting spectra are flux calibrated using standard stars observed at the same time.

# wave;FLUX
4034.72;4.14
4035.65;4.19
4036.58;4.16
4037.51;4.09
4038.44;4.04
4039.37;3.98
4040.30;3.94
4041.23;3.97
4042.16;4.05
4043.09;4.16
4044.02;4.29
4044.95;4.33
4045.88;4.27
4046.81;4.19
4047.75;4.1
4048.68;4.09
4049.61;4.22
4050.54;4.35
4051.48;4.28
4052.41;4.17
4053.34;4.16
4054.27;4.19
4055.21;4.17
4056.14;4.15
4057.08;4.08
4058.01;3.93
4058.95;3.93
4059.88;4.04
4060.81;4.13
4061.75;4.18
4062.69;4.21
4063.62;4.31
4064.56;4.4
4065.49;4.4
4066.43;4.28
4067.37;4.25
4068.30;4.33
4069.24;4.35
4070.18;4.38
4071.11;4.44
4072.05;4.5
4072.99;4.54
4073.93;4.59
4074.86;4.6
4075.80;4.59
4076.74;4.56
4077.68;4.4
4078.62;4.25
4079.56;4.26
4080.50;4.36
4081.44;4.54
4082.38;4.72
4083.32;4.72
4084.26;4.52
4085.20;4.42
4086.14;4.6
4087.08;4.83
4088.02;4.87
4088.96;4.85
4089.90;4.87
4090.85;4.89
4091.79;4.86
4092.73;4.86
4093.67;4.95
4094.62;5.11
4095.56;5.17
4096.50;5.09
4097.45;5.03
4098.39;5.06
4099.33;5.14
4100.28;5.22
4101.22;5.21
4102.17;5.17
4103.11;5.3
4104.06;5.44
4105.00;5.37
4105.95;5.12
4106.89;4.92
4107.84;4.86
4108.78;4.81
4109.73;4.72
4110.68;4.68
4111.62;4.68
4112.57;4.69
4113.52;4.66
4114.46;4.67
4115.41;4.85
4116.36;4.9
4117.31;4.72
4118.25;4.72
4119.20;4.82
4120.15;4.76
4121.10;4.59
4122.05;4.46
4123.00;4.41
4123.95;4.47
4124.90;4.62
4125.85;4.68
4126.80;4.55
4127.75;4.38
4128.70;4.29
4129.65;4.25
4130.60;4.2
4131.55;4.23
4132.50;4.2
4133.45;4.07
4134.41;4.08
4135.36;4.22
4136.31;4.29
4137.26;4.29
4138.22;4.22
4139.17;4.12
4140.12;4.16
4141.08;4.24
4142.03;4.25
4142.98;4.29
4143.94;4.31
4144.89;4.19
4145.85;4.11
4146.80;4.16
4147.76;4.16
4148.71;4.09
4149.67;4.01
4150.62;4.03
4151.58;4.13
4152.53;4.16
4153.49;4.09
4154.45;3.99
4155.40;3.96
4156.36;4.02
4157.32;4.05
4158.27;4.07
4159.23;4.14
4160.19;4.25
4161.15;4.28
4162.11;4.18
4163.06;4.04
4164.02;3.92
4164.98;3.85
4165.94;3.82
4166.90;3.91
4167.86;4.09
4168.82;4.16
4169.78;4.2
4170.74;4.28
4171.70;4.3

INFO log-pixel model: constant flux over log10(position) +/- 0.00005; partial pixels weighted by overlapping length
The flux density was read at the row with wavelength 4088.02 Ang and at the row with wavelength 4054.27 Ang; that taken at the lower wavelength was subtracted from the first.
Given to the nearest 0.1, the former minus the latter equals 0.7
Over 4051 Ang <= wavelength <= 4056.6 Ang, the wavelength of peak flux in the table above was 4051.48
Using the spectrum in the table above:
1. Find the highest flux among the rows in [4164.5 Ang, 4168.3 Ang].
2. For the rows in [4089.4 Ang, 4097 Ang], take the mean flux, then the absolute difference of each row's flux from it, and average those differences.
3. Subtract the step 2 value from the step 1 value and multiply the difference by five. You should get 19.9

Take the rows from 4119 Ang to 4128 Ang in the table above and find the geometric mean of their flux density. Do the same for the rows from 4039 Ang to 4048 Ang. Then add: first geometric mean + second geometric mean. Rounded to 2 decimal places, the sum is 8.70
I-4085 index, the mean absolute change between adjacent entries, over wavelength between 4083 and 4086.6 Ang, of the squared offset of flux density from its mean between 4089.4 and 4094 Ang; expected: 0.11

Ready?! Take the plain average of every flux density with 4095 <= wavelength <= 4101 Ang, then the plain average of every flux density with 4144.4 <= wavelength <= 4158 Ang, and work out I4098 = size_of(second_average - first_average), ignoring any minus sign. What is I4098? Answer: 1.0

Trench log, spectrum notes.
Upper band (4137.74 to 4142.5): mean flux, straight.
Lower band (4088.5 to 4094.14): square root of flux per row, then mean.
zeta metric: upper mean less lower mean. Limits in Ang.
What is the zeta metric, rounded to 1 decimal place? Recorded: 2.0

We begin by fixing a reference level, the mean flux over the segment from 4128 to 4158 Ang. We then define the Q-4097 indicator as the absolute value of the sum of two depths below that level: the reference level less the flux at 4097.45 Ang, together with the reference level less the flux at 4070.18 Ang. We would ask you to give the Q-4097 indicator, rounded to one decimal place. 1.1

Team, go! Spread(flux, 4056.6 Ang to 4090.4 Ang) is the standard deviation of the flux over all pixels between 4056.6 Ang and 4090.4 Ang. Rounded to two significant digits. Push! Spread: 0.25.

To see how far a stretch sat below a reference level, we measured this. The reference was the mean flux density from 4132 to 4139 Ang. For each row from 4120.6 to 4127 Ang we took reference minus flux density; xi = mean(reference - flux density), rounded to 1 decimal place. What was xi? -0.3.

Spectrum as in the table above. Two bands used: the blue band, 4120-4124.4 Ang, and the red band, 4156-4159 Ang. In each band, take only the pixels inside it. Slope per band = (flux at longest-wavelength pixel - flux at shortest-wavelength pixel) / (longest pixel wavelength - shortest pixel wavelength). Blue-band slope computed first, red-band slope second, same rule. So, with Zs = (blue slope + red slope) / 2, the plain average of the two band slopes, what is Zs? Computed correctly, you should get -0.03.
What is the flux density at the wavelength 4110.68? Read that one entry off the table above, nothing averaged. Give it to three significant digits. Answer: 4.68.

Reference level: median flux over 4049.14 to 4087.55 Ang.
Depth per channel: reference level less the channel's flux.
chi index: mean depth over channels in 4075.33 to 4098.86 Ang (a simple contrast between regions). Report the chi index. -0.39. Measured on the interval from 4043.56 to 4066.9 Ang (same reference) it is 0.16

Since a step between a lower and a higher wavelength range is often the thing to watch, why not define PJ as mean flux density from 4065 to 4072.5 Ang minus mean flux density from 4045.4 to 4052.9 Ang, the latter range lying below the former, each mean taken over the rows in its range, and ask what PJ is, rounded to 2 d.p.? 0.16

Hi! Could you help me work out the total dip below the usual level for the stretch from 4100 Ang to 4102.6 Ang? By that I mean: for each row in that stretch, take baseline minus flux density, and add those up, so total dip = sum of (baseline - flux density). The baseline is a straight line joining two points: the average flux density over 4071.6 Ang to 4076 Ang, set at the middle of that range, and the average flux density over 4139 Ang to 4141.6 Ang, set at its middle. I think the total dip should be -2.4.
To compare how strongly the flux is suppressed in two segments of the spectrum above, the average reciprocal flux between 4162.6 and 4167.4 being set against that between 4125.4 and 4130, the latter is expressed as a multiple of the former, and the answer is 0.88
